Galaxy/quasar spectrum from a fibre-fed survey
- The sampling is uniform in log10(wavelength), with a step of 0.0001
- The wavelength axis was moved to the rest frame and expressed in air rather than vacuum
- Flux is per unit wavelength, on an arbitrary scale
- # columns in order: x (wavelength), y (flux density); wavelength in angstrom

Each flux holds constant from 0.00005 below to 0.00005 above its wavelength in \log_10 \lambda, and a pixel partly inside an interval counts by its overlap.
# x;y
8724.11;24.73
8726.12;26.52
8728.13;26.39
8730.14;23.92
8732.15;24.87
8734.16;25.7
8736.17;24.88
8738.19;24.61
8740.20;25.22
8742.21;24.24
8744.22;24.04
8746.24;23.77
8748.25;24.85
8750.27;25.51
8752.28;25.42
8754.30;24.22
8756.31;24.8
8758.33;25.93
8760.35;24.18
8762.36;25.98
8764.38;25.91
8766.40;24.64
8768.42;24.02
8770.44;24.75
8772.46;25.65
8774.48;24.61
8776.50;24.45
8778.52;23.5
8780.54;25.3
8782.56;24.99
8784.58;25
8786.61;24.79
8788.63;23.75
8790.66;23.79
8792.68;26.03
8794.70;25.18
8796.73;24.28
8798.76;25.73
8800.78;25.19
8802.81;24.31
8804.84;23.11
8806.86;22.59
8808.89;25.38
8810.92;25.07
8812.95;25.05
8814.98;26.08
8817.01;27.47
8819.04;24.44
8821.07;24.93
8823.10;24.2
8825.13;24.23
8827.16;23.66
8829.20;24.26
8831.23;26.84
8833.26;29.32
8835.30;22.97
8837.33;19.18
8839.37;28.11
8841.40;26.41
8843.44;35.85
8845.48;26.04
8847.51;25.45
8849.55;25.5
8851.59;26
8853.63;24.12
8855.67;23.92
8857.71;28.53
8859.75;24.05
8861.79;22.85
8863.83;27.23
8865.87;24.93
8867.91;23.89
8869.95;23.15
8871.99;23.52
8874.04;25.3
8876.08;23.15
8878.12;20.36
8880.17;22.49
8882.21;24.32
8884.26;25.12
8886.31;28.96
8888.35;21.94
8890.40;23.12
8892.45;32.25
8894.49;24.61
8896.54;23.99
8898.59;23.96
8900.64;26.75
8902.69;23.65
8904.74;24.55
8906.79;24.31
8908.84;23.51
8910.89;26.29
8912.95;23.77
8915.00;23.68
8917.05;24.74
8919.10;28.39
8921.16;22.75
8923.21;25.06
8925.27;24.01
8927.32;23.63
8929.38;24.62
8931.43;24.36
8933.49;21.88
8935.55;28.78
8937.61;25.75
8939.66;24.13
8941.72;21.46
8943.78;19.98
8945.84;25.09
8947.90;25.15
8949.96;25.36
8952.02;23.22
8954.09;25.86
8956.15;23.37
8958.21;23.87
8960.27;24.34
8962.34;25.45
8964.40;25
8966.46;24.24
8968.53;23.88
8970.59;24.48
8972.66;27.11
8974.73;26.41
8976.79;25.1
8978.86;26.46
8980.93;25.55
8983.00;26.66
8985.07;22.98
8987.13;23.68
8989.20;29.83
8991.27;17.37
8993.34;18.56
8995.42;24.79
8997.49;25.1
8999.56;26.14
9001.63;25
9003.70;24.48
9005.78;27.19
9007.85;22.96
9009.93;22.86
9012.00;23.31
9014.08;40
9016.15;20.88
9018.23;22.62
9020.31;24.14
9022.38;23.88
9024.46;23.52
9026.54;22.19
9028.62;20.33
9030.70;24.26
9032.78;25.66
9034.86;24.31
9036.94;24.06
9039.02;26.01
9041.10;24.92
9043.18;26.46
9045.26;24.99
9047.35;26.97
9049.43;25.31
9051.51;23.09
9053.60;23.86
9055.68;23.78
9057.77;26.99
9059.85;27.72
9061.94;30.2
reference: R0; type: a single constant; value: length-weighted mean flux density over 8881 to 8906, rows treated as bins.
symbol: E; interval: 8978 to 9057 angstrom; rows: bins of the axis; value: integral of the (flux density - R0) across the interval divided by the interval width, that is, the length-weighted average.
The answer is -0.7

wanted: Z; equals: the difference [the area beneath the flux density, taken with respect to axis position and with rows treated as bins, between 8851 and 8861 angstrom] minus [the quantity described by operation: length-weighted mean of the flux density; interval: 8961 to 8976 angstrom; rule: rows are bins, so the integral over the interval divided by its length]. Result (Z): 227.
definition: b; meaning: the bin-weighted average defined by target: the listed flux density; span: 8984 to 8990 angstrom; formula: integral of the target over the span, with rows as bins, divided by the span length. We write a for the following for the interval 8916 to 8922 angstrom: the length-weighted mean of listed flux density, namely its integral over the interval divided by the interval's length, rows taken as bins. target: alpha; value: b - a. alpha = 0.0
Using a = 25.4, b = 25.4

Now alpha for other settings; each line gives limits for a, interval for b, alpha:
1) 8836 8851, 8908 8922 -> -1.8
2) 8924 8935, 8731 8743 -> 1.0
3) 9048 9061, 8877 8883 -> -2.9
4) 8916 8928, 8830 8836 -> 1.7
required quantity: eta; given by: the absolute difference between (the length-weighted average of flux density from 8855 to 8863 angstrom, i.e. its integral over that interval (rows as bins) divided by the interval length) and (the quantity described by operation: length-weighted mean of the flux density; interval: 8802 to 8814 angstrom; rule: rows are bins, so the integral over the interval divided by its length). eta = 0.68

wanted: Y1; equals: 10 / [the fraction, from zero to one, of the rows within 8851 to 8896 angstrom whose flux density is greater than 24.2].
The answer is 22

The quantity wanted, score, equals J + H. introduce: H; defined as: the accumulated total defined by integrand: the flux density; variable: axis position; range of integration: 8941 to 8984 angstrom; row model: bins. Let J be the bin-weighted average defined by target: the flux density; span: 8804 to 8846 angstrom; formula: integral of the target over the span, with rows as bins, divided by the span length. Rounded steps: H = 1062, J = 25.5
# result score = 1087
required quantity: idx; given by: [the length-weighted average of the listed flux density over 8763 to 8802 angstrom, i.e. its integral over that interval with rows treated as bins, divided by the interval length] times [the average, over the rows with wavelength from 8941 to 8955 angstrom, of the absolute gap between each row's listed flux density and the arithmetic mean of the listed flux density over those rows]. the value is 46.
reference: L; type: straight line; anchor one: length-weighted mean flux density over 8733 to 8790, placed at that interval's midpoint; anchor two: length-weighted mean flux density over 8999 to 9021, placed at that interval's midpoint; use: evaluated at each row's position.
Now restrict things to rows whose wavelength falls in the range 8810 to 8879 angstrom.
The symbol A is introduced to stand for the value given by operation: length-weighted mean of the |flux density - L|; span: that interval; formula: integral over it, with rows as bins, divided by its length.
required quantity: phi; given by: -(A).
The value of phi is -1.8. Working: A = 1.8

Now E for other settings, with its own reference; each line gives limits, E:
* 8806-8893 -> -0.1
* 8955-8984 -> -0.1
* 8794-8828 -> -0.5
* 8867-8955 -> -0.8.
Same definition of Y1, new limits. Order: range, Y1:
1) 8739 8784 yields 13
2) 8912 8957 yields 20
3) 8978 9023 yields 20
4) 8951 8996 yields 16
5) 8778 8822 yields 13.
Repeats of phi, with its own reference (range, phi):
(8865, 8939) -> -1.7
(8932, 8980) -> -1.4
